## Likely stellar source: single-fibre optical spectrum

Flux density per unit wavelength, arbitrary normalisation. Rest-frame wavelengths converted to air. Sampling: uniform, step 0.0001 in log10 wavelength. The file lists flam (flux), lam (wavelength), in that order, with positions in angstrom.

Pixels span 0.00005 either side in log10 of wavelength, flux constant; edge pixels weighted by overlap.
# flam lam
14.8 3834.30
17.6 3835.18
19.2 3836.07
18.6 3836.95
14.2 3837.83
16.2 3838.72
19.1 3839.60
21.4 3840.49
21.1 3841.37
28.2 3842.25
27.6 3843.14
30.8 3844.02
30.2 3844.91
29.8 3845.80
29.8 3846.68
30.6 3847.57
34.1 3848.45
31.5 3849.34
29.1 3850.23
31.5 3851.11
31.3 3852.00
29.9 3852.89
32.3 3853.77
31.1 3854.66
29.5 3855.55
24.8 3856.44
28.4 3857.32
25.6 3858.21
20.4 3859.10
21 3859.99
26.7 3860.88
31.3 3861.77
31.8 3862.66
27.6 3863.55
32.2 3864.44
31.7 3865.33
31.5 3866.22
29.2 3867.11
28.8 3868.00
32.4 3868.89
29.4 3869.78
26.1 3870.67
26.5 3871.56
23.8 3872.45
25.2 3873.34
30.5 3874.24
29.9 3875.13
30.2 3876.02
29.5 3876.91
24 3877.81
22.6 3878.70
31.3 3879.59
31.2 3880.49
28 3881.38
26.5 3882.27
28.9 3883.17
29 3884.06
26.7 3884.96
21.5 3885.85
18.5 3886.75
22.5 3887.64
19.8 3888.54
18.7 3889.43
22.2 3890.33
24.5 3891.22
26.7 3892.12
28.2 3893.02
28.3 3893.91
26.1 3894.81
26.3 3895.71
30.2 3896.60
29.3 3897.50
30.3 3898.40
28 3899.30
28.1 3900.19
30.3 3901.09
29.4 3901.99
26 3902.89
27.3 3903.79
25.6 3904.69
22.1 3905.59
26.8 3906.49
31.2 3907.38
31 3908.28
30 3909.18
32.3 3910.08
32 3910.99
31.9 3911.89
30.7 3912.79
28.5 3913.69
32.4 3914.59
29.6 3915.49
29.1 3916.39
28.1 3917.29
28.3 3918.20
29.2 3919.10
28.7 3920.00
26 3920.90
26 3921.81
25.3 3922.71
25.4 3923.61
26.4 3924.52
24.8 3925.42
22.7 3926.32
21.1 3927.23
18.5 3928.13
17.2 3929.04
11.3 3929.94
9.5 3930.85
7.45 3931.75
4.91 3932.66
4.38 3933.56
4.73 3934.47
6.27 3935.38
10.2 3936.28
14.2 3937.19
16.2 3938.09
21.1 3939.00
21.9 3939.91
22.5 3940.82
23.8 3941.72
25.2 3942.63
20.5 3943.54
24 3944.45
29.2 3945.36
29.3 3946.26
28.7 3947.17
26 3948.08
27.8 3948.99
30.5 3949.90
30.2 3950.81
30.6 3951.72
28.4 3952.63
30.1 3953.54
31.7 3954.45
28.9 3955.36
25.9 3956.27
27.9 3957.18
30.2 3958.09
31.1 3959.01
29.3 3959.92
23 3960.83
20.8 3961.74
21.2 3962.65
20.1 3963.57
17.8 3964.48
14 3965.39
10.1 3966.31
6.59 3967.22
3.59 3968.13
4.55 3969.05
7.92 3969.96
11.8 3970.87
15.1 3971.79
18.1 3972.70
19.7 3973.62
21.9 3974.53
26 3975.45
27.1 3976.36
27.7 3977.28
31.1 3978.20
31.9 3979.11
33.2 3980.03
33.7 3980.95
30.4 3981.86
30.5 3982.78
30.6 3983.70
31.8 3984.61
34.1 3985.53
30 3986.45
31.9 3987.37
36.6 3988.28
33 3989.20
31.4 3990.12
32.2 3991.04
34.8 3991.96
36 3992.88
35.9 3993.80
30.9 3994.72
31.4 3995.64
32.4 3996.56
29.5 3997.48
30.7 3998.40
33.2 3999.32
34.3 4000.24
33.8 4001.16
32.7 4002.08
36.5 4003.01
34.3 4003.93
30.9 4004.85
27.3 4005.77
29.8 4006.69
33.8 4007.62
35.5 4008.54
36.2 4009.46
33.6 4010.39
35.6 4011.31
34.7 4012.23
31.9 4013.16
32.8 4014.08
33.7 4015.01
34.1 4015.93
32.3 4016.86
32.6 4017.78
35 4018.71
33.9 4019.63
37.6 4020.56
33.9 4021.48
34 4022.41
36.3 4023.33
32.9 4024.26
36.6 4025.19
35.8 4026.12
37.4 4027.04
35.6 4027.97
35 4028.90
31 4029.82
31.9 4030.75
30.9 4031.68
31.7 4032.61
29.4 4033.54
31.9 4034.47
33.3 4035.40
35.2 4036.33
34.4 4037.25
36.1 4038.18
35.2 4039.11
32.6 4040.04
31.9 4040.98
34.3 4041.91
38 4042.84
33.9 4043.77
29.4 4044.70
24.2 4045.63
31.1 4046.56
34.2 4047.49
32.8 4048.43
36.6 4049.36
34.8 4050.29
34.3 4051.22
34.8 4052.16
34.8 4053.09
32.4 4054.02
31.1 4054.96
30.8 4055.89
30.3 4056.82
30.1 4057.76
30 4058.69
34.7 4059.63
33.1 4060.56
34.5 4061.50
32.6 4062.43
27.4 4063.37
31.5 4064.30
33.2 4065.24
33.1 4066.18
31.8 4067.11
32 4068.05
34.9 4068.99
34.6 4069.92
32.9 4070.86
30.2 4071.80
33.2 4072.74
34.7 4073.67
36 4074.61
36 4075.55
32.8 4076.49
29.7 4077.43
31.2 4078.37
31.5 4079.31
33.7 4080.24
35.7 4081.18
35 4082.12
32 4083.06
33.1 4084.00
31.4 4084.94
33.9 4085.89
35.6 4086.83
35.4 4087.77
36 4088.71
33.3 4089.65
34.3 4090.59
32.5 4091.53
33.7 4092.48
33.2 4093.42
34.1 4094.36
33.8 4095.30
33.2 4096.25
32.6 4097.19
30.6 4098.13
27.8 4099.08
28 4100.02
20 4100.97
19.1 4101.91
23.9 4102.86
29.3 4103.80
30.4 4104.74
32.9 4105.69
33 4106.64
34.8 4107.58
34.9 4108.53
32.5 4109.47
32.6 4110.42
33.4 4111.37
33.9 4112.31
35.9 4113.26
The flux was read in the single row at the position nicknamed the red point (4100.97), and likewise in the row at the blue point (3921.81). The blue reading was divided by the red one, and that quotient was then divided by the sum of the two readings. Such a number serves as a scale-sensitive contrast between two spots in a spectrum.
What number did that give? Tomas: 0.028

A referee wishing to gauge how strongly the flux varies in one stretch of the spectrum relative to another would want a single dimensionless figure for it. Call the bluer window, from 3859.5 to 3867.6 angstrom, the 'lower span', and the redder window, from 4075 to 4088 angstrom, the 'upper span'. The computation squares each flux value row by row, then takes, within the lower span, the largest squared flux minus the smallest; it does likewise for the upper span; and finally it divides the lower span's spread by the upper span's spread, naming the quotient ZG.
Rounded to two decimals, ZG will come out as 1.44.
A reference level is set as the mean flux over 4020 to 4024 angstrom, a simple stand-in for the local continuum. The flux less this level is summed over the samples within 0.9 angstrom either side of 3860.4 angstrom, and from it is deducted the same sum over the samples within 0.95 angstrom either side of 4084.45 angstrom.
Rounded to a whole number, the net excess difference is -17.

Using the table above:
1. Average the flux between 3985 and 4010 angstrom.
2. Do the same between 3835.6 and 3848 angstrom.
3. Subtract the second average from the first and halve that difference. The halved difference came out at 4.4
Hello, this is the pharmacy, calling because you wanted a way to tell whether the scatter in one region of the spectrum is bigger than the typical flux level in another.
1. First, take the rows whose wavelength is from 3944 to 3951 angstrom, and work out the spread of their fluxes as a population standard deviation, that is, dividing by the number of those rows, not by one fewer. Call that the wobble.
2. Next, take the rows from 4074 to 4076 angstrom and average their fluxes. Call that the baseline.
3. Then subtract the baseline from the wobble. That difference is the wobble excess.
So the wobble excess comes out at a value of -34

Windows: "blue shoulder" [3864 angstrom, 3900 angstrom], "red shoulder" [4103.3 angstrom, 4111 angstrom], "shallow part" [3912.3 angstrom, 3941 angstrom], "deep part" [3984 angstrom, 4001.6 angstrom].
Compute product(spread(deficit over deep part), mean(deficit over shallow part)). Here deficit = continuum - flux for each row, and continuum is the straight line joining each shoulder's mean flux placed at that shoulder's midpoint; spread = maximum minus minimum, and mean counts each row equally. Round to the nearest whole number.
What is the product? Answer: 57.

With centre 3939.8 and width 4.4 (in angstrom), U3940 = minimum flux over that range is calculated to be 16.2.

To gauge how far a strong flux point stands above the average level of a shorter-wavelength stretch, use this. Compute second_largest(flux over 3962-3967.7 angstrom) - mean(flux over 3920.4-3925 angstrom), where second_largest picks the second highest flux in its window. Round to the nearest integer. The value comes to -6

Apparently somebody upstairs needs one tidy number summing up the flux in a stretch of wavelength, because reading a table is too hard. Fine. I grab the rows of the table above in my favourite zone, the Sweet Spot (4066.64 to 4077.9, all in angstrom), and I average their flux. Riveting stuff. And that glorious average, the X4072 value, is 33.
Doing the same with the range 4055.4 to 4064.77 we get 32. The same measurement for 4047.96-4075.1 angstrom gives 33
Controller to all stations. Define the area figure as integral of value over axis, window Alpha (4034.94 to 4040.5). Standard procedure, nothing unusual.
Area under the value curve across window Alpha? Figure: 192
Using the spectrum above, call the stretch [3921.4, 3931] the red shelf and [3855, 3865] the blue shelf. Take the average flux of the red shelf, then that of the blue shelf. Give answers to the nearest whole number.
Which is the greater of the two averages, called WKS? 27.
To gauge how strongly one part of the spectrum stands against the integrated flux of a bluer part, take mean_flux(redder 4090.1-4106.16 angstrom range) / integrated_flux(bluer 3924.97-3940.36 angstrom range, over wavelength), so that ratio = 0.14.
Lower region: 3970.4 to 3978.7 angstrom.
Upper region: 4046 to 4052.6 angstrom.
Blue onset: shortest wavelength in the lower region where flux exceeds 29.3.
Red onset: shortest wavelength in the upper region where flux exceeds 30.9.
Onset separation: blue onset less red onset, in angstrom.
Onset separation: -68.4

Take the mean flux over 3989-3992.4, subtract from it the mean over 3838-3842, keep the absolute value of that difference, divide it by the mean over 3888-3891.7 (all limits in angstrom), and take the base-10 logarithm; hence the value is -0.2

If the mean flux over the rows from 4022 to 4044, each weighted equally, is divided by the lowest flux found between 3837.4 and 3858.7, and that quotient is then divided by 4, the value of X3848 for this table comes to 0.60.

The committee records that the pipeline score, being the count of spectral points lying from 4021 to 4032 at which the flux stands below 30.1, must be 0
